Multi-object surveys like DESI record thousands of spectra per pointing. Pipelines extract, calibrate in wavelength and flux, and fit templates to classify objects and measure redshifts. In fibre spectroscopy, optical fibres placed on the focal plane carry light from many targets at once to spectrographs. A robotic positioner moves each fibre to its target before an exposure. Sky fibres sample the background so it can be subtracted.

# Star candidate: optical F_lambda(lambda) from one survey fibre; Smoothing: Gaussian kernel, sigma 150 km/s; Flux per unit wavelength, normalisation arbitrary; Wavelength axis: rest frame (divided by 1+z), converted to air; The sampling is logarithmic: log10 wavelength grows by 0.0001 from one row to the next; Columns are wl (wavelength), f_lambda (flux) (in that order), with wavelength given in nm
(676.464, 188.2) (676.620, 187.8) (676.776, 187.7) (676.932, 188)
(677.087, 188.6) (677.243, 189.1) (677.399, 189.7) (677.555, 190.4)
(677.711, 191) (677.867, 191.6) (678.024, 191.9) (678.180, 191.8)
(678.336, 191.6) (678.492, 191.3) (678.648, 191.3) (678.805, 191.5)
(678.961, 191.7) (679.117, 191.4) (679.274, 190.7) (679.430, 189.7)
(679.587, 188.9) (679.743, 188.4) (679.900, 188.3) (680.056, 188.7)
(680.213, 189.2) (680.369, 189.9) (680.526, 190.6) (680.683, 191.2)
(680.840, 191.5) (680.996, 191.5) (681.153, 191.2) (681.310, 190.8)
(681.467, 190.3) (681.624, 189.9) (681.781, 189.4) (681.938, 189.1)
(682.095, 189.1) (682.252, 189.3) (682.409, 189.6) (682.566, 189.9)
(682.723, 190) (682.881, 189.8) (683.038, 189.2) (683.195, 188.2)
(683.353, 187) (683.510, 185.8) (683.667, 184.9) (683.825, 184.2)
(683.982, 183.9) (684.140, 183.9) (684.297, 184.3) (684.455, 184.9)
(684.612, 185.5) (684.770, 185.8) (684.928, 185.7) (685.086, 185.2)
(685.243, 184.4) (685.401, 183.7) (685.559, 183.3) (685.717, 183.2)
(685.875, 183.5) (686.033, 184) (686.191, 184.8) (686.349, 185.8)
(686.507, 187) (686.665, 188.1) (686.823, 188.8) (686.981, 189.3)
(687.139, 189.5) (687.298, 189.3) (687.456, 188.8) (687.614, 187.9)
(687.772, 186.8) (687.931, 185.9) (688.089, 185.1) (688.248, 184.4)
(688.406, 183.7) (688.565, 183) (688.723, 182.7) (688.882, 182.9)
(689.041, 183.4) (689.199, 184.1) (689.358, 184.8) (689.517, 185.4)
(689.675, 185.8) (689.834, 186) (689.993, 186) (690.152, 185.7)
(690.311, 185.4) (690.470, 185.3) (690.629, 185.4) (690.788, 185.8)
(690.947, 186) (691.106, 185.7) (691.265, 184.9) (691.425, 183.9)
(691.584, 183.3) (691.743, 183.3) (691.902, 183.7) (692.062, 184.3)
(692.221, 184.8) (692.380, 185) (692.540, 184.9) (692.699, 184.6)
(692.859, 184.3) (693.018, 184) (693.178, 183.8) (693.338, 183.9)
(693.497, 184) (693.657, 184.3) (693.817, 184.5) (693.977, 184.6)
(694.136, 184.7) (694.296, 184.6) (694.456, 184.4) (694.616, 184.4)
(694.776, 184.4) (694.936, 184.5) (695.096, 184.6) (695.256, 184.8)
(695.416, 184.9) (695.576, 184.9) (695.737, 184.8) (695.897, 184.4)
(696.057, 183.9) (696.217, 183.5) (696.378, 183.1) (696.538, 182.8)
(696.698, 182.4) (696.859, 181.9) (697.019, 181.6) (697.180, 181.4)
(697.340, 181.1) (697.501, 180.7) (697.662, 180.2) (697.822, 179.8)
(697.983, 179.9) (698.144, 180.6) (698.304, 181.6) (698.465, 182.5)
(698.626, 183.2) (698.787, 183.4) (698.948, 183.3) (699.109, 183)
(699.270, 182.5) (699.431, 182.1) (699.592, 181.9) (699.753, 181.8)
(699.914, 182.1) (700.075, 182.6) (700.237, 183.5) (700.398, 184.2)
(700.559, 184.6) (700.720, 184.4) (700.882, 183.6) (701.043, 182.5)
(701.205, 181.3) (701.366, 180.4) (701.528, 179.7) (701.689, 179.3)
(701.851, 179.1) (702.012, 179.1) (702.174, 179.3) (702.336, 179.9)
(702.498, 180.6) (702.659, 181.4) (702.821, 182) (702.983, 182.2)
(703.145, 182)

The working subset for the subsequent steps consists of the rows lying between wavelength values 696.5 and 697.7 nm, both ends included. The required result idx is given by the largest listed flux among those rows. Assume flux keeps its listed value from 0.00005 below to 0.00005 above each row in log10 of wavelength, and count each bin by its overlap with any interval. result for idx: 182.8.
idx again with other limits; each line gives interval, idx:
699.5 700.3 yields 183.5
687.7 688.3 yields 186.8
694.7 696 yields 184.9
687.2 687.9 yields 189.3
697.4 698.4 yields 181.6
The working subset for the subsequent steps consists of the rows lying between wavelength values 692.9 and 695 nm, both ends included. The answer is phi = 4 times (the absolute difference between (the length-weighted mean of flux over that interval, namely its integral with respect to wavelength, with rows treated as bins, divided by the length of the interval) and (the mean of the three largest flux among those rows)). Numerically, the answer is 1.2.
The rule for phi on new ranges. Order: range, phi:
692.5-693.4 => 1.7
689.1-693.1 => 4.4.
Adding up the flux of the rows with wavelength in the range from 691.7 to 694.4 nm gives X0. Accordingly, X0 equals 3133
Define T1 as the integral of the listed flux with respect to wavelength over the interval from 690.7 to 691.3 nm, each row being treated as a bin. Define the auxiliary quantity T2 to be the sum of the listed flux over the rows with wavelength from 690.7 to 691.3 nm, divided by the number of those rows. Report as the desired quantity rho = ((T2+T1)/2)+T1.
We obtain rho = 260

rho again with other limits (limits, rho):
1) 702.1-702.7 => 252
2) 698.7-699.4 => 284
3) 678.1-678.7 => 268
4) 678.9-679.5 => 267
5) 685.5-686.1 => 257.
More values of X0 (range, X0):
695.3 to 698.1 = 3101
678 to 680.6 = 3237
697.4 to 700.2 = 3091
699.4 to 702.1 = 3092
